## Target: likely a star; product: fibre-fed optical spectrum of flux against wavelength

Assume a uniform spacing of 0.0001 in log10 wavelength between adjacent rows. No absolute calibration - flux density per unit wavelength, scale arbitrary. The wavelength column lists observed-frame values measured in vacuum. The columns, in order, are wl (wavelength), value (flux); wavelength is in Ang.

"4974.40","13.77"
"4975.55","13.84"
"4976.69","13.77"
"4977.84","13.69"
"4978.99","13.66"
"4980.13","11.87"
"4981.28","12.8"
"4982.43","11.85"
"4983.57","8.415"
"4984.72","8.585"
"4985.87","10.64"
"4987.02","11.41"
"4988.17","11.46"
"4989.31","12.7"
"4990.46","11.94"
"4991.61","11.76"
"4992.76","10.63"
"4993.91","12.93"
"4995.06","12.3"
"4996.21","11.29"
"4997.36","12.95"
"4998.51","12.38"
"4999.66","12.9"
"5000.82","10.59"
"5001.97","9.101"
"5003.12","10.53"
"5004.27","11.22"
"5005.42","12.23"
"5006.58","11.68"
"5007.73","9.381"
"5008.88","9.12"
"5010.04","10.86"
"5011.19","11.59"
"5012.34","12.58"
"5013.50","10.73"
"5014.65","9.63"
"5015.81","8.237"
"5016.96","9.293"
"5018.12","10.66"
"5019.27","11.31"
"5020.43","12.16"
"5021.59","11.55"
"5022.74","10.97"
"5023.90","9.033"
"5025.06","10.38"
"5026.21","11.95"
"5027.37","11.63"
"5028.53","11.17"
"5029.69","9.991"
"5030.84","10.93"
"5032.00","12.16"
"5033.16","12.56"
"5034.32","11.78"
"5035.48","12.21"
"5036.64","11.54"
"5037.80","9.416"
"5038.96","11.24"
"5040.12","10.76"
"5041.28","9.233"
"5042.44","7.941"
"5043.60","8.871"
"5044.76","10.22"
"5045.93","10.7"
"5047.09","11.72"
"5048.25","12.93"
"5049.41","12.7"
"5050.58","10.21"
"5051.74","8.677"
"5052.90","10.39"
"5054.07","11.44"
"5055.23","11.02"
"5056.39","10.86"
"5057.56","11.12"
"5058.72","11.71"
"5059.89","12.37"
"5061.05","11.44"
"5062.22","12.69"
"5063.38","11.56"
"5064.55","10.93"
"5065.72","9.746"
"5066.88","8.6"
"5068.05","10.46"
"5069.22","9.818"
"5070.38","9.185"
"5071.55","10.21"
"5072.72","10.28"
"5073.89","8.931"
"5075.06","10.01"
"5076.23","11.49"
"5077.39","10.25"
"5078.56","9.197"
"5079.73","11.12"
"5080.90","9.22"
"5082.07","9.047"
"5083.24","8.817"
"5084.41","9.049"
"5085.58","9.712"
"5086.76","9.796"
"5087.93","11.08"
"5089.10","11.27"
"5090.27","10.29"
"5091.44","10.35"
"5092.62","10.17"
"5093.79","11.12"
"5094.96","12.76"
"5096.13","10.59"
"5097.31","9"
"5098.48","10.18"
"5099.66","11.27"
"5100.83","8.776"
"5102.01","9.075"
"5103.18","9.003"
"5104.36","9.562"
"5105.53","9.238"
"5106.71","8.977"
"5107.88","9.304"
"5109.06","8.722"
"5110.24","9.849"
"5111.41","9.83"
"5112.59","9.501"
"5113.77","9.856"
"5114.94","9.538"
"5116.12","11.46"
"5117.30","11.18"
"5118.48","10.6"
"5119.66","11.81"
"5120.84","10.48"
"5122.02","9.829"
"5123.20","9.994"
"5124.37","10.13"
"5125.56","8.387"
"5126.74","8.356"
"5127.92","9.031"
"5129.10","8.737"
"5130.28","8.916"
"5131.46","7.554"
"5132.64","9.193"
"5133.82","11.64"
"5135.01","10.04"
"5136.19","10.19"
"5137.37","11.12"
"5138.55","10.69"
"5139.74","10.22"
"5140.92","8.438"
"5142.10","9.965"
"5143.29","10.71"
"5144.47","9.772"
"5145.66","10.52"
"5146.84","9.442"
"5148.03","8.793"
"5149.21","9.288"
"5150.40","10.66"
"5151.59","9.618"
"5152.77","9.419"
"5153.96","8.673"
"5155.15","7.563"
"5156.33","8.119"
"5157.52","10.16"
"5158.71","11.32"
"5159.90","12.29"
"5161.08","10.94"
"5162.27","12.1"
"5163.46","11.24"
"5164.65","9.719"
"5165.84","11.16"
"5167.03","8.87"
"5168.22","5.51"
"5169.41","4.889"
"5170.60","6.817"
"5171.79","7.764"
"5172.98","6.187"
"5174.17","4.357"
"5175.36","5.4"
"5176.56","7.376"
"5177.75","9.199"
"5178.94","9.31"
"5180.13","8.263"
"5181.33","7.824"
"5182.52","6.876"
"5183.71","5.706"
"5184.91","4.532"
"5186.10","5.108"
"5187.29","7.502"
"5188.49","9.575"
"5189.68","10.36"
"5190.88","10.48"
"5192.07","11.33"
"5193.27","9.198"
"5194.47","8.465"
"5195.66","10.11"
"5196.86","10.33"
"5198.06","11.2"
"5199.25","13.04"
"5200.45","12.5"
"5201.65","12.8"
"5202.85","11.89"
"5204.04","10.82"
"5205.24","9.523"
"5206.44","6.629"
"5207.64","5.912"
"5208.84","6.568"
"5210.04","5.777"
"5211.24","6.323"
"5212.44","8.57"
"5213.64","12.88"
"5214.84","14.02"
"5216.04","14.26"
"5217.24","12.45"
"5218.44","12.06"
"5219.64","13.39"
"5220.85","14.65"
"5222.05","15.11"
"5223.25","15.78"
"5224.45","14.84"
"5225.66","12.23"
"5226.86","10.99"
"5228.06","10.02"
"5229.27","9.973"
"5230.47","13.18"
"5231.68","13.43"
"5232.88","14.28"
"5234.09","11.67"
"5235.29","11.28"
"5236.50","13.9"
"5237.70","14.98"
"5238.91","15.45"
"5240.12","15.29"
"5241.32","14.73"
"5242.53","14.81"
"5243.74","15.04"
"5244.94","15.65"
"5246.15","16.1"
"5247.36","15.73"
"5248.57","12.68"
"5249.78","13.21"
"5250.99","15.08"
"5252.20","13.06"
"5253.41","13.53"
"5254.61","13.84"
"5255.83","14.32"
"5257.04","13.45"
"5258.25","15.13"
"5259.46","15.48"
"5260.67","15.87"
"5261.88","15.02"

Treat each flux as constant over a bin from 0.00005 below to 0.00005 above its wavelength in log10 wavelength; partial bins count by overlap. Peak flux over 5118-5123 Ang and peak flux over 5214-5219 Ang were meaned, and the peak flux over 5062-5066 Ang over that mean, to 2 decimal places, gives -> 0.97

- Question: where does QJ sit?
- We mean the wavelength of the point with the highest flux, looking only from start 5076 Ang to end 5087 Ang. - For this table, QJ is 5076.23 Ang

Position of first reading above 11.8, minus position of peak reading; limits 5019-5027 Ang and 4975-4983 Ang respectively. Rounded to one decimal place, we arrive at 44.9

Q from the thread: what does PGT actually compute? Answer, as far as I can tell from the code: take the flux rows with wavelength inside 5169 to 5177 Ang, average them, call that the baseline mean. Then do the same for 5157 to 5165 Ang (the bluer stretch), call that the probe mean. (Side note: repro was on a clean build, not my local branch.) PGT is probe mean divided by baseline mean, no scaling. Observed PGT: 1.8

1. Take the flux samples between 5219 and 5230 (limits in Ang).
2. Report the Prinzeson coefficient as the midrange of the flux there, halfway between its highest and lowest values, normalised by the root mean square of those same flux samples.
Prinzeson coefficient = 0.98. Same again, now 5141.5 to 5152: 0.99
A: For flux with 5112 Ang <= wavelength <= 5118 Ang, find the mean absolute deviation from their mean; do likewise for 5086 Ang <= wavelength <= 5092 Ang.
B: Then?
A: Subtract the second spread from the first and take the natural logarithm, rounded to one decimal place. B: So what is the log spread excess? -1.2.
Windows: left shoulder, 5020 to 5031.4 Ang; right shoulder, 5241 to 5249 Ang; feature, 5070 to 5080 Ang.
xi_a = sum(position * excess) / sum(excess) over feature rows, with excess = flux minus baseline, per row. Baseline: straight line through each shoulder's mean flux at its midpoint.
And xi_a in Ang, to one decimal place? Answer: 5074.6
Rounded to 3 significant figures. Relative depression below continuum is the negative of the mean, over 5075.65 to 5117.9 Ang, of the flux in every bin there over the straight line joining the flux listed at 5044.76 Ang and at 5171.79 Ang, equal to -1.08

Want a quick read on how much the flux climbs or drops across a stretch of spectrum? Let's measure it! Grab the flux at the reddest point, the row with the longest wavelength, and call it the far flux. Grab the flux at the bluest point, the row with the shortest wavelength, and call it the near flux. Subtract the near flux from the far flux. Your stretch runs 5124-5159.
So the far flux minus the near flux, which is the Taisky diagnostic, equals 1.2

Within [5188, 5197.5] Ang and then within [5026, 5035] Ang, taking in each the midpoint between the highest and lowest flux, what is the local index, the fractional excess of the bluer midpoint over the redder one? 0.1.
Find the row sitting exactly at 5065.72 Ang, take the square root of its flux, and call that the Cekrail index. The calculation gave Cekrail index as 3.12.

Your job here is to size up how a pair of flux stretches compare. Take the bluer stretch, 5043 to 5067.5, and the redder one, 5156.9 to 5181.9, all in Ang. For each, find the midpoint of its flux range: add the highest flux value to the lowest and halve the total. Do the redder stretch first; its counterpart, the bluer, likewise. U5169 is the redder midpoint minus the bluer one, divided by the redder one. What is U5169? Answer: -0.29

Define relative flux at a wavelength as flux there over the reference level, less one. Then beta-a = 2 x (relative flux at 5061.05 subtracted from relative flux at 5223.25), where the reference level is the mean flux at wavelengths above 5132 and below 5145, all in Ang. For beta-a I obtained 0.9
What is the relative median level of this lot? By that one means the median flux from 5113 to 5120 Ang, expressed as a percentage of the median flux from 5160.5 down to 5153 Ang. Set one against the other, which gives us 116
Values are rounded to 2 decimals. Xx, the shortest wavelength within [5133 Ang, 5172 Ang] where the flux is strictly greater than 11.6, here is 5133.82 Ang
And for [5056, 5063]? 5058.72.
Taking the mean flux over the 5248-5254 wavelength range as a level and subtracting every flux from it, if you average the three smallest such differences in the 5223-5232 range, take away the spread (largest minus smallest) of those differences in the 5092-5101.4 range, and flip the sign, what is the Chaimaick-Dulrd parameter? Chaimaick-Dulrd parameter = 5.2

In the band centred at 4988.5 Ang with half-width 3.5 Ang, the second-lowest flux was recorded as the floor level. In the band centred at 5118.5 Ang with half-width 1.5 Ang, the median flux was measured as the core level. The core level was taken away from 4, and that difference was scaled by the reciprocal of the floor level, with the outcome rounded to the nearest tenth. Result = -0.6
